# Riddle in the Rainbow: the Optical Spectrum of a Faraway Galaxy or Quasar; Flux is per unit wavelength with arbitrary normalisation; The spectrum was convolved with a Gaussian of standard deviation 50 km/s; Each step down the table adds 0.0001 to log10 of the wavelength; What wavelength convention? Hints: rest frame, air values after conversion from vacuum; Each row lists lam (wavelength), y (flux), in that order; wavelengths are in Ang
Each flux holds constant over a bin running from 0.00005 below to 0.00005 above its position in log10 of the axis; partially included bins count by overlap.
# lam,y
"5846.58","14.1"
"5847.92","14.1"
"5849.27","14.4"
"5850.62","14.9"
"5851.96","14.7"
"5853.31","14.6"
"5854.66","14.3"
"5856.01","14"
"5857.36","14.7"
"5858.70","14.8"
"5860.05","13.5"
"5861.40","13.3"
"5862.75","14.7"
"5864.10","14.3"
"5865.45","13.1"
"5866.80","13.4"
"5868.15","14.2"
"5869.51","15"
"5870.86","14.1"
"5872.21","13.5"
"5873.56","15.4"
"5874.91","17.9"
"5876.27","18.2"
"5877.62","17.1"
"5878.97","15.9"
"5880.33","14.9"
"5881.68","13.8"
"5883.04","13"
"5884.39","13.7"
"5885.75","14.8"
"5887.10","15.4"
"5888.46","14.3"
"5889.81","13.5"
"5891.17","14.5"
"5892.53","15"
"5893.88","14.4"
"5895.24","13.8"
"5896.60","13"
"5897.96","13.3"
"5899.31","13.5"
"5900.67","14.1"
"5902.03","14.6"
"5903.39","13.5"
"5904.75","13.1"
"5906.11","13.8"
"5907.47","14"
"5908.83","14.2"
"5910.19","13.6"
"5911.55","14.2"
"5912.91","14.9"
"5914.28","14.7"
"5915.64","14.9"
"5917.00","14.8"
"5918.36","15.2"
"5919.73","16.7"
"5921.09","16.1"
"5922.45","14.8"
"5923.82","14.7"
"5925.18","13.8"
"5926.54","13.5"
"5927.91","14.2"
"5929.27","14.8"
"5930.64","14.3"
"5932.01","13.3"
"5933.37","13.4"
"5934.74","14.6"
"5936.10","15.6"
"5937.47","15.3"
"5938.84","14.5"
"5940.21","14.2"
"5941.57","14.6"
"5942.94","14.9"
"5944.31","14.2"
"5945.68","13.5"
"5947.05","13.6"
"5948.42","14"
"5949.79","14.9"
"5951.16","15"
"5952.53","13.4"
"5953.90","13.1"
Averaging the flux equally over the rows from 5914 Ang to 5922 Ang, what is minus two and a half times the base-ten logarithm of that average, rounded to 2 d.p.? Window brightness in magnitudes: -2.97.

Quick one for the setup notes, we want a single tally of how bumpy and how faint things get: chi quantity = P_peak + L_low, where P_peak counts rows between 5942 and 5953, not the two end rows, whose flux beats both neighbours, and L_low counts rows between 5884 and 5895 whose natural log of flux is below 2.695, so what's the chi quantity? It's 7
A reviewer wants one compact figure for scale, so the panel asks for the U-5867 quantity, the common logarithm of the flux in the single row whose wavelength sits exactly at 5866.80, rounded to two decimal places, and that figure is 1.13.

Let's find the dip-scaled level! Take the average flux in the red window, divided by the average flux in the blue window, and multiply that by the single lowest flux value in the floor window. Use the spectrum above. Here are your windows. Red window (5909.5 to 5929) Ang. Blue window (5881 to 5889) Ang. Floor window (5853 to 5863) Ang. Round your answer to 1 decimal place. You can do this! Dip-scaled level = 13.8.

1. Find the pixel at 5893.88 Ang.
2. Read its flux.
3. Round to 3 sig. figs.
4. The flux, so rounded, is 14.4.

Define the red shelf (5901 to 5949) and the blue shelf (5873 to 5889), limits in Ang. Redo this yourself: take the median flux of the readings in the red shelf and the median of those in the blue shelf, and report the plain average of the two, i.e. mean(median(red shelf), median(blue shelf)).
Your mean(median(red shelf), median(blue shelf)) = 14.7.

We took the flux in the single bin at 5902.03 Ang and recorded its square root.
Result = 3.82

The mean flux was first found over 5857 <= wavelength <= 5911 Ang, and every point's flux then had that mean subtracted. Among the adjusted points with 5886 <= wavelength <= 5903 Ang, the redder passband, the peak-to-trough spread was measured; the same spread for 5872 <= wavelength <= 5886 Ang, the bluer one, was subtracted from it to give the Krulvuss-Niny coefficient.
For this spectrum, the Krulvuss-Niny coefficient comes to -2.8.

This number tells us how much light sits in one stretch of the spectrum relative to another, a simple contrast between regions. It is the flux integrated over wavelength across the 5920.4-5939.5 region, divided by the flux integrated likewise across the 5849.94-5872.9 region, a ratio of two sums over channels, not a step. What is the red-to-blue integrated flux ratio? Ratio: 0.85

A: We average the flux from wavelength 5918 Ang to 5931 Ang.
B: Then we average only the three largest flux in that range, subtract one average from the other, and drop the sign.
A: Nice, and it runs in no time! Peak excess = 1.19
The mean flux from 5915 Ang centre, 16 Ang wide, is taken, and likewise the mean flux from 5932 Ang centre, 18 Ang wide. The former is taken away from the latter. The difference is -0.52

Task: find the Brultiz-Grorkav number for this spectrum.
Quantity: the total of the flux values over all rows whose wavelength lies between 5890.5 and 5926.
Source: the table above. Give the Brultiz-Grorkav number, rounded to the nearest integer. 373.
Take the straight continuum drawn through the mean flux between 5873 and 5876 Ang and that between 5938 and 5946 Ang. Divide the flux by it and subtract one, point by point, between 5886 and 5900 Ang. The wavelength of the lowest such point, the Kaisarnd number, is 5896.60 Ang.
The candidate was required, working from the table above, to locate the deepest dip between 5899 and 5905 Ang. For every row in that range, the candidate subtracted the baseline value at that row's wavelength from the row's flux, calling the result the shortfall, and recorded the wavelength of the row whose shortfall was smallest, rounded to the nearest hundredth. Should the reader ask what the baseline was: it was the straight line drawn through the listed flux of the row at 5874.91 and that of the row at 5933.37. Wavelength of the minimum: 5899.31 Ang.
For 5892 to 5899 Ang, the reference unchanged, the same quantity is 5896.60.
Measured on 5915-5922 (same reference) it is 5915.64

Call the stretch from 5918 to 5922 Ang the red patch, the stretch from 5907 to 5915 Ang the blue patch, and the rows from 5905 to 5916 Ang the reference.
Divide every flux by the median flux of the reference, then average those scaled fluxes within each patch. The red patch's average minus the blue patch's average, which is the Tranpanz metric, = 0.12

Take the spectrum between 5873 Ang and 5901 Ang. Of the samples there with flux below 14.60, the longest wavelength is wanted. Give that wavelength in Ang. 5900.67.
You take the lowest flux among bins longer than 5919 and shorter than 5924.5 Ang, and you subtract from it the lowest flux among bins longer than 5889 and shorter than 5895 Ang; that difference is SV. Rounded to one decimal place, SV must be 1.2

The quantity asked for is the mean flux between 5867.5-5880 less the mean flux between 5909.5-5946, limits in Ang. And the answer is 1.1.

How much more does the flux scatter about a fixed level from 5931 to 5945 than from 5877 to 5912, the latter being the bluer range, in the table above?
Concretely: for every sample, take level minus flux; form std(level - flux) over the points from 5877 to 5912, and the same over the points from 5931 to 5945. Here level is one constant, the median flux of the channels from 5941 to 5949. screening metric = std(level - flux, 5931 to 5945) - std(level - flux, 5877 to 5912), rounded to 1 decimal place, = -0.2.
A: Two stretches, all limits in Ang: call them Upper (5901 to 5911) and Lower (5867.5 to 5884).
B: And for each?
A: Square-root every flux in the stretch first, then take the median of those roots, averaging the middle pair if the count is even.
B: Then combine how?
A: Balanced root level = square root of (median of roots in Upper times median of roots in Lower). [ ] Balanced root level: 3.79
